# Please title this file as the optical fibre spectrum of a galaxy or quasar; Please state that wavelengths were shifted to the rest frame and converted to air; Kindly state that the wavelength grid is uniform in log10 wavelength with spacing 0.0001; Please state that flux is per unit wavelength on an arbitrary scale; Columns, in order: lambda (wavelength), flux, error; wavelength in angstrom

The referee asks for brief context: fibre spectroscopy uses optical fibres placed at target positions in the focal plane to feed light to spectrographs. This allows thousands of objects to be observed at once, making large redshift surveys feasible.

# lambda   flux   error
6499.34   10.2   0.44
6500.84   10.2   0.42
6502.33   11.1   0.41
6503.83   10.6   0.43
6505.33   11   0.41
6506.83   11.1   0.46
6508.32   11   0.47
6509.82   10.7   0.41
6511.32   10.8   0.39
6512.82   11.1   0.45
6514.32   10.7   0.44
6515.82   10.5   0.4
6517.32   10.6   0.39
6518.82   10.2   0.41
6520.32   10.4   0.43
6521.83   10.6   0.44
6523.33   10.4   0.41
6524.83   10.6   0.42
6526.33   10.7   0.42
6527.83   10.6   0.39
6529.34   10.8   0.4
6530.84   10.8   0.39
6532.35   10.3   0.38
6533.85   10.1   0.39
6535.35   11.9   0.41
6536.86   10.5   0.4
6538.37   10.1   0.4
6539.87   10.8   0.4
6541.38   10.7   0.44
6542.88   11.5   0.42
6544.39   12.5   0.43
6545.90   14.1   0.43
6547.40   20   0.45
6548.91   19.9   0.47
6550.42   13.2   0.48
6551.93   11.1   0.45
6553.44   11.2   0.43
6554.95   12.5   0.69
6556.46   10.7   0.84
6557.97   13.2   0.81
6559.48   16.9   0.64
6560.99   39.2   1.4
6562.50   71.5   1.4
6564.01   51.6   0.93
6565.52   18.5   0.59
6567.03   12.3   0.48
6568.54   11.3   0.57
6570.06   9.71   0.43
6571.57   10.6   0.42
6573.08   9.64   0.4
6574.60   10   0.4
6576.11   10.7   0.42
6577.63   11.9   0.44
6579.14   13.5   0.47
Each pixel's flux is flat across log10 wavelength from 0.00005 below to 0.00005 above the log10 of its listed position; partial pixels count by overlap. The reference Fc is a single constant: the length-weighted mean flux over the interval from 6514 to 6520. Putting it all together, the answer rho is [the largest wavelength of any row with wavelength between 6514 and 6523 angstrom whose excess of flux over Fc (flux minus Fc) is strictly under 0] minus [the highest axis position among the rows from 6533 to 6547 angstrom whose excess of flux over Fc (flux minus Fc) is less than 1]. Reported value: -21.1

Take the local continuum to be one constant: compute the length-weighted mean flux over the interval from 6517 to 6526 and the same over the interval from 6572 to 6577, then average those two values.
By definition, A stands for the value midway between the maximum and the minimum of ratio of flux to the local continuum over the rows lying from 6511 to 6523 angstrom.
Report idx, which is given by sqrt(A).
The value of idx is 1.02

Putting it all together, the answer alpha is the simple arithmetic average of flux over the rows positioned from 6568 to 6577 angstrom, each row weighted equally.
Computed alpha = 10.3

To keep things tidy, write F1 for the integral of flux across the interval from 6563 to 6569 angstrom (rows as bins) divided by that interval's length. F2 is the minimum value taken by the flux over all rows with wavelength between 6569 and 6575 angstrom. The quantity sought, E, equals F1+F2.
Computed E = 35.7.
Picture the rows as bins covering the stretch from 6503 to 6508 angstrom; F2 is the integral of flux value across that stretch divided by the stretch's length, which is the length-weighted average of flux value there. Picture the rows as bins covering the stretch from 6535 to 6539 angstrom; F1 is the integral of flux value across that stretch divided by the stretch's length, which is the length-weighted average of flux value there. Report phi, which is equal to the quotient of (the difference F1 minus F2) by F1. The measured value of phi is -0.02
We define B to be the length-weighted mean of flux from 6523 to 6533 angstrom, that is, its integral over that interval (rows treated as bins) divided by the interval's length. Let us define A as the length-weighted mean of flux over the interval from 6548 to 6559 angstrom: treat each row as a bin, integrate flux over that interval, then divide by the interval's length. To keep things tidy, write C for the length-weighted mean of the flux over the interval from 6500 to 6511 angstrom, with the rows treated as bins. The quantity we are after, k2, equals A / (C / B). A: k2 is 13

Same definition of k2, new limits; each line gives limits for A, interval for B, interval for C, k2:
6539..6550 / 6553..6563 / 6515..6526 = 33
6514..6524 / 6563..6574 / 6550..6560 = 16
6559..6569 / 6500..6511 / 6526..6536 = 33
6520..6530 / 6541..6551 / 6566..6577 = 14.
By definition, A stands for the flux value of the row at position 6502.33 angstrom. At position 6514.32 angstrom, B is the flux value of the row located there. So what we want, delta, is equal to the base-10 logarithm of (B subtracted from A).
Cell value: -0.4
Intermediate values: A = 11.1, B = 10.7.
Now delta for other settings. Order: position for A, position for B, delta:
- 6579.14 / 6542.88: 0.3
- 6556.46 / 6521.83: -1.0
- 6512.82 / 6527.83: -0.3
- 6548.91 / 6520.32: 1.0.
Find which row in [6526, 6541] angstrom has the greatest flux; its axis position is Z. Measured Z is 6535.35 angstrom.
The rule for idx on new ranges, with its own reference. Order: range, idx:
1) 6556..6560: 1.16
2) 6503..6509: 1.03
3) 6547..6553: 1.23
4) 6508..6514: 1.03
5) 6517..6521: 1.00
